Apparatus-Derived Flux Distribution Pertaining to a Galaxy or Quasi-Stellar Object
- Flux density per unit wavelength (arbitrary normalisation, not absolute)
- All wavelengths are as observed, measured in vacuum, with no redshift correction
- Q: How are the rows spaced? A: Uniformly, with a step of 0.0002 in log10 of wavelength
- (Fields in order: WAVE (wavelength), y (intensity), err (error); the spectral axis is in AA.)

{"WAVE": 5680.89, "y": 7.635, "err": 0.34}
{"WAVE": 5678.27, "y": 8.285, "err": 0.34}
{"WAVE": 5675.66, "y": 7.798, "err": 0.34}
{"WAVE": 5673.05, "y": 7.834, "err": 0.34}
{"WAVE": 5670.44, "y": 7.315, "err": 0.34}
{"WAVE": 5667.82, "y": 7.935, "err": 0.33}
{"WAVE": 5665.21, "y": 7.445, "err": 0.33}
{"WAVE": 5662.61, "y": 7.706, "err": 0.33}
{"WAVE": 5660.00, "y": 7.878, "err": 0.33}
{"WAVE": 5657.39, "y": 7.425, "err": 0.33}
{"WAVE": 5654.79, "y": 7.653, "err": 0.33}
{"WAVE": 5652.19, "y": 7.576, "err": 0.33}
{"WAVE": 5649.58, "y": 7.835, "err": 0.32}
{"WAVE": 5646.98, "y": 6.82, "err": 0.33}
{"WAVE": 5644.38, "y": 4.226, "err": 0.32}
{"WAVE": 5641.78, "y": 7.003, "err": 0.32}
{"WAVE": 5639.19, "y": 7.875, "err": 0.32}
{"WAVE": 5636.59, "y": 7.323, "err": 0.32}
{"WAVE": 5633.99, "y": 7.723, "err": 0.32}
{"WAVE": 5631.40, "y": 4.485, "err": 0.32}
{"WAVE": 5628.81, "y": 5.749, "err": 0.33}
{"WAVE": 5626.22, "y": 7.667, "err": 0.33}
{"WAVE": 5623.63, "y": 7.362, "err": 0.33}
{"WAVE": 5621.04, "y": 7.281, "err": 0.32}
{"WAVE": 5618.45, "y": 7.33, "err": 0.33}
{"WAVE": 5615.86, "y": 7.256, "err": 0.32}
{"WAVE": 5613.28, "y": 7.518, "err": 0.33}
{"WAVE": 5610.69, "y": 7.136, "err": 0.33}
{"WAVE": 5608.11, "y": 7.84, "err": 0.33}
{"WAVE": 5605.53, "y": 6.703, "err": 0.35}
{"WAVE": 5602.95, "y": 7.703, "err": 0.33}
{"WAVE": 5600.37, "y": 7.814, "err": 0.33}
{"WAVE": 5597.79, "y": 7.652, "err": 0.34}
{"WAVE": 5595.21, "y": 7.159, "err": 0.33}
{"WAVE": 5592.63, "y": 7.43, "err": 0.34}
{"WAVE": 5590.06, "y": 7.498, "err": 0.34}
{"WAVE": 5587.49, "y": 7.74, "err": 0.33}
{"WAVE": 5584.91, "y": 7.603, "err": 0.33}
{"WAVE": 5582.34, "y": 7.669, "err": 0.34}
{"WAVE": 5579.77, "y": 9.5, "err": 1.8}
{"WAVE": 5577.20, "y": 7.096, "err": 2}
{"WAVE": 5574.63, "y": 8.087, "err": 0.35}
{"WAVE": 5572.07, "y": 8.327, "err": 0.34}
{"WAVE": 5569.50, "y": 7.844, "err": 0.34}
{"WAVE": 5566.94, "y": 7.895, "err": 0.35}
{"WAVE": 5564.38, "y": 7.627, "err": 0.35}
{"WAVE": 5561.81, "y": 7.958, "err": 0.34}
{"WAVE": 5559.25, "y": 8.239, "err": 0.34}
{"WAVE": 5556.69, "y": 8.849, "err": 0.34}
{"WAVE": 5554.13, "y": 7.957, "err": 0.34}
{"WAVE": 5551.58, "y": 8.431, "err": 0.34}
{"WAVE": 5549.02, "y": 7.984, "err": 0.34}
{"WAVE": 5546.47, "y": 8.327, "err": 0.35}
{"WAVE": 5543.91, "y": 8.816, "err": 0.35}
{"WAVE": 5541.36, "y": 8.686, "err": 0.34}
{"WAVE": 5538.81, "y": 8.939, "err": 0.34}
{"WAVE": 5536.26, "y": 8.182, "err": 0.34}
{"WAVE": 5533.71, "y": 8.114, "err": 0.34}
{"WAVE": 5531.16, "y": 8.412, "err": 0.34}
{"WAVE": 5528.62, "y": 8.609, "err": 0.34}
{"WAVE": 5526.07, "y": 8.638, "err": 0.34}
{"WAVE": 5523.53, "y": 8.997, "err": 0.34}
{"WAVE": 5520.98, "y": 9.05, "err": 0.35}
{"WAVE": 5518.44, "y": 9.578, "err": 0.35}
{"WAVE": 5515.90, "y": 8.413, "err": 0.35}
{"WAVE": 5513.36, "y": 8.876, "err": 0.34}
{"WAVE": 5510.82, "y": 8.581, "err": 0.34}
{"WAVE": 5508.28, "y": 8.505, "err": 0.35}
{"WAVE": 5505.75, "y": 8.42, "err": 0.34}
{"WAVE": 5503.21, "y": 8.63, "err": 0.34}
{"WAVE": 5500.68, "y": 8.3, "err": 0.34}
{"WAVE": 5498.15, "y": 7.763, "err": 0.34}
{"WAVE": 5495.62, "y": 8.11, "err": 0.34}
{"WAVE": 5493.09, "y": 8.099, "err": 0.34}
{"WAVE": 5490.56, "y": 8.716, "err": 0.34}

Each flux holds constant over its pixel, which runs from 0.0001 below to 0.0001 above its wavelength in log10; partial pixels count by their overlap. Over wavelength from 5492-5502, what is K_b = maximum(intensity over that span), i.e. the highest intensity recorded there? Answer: 8.3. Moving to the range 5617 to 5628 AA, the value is 7.667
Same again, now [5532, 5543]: 8.939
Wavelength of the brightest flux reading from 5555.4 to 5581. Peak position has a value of 5579.77 AA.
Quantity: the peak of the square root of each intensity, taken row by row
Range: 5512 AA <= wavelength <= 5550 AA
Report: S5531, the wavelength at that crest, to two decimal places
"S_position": 5518.44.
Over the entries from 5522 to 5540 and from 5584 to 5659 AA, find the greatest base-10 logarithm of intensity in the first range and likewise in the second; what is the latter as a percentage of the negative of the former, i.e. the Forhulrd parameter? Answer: -94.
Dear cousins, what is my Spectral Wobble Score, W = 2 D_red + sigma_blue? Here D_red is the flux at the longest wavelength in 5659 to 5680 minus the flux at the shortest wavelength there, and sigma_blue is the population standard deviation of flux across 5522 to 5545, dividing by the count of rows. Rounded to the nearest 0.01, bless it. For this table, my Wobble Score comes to 1.11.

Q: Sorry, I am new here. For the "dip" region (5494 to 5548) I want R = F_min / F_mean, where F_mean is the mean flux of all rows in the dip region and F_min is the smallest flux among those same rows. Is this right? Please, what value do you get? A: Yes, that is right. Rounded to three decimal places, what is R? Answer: 0.906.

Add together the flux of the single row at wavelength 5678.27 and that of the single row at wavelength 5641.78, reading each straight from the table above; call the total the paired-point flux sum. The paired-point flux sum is 15.3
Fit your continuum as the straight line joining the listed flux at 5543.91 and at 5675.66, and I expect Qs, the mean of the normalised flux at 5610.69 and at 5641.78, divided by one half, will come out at 1.73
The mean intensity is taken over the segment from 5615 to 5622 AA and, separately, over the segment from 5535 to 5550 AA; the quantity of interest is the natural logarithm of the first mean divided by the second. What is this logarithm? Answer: -0.15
